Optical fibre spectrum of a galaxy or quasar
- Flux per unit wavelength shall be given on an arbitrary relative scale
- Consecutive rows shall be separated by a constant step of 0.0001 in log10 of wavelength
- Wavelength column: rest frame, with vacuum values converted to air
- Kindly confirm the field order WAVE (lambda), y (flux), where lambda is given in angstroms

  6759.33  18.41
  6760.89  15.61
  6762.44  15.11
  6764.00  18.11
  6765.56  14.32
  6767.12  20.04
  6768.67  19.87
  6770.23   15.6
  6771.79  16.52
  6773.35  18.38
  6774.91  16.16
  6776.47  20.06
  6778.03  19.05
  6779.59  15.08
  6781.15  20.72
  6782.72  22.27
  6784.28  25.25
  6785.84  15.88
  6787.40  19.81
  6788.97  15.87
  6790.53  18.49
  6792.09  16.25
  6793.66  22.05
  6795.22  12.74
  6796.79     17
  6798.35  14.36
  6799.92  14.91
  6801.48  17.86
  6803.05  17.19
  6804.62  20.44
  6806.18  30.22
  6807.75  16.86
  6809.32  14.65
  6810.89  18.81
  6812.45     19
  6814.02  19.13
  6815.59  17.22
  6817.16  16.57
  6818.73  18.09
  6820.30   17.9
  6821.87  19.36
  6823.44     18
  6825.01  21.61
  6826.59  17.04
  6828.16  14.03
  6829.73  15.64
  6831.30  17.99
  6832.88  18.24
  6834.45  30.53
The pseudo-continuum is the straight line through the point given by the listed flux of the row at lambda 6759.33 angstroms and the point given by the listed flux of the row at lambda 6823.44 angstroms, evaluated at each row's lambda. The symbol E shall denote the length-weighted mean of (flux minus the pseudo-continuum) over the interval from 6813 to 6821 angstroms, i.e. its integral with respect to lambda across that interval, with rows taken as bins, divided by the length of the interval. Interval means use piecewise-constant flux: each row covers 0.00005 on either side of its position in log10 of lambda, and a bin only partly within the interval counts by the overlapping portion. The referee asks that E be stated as -0.2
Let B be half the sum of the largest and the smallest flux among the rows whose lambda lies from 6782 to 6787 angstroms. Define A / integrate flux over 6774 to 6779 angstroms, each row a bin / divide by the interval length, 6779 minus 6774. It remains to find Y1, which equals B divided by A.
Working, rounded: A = 18.3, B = 20.6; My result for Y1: 1.12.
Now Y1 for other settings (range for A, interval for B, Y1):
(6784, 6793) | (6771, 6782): 0.98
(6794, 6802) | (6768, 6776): 1.13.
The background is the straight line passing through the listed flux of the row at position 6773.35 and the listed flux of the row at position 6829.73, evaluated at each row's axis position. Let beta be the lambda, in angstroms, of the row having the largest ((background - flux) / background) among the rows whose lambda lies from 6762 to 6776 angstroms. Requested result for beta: 6765.56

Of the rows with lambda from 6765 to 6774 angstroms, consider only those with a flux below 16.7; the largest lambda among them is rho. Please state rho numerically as 6771.79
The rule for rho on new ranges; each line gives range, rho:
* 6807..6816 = 6809.32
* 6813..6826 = 6817.16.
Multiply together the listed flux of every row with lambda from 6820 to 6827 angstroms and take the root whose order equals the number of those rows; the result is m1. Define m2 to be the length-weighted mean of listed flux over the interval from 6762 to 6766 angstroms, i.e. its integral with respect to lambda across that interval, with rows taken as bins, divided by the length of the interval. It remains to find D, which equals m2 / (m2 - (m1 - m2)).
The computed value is 1.2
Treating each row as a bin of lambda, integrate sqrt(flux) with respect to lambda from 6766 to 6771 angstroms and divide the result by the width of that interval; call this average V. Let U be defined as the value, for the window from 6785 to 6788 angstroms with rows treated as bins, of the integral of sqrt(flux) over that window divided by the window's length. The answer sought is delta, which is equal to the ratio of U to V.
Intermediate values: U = 4.23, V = 4.27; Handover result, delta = 0.99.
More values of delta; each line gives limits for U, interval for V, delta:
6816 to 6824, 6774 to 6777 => 1.00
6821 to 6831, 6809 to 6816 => 0.99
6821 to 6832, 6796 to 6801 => 1.06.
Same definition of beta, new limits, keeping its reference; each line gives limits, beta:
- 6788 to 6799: 6795.22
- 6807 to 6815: 6809.32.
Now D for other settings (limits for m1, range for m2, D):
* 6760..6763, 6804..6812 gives 0.8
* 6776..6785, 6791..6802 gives 1.3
